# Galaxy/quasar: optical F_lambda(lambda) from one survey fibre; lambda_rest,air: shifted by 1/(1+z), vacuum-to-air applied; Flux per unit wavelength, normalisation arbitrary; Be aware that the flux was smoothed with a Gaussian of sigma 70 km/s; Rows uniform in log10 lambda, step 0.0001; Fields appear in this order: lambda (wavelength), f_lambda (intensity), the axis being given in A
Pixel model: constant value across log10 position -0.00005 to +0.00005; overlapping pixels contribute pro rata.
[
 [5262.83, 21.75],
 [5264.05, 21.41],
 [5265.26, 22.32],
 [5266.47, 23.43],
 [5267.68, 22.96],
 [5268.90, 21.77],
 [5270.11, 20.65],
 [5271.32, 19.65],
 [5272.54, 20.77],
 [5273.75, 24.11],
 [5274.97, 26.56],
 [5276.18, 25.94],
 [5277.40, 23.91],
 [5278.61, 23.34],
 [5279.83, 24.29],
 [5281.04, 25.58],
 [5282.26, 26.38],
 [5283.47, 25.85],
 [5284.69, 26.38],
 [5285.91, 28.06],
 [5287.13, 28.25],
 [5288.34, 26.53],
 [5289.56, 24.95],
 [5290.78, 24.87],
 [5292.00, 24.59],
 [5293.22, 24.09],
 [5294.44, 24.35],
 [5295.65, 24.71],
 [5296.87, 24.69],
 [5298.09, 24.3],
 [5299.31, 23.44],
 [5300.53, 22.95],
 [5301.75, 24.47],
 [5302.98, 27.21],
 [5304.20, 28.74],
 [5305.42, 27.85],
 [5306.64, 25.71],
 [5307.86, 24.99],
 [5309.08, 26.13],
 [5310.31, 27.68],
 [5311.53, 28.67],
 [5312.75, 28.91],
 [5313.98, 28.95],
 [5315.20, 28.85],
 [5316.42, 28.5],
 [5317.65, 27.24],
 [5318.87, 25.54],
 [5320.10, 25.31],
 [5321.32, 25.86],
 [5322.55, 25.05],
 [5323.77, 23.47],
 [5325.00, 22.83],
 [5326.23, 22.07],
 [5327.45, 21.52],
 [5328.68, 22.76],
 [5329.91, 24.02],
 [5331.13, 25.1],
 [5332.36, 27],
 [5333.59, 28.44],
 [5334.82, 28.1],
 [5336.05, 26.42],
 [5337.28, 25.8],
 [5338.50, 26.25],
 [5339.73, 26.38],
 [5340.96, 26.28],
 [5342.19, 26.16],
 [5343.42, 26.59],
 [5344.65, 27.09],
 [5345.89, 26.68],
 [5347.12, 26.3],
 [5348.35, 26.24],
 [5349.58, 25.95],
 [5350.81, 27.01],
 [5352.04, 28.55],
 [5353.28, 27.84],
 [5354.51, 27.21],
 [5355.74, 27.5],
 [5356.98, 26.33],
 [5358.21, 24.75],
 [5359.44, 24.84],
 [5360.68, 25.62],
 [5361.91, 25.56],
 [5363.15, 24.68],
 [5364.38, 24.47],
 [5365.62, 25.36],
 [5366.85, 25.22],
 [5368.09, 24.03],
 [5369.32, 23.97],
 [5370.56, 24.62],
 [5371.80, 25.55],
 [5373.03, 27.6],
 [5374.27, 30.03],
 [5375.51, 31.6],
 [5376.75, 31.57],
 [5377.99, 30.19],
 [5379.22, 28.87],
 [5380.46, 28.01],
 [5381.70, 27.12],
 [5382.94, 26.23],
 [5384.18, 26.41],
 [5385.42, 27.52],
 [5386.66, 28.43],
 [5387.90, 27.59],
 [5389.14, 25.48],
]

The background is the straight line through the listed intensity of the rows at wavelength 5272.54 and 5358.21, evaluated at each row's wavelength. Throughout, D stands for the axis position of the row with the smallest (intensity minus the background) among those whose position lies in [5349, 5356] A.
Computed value 5349.58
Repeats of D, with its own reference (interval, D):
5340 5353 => 5349.58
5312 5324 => 5323.77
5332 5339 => 5337.28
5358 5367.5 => 5364.38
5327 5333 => 5327.45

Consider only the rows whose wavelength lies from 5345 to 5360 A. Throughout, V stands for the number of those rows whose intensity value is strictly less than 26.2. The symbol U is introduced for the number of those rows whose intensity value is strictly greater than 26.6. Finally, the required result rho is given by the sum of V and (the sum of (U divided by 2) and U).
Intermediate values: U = 6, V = 3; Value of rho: 12.0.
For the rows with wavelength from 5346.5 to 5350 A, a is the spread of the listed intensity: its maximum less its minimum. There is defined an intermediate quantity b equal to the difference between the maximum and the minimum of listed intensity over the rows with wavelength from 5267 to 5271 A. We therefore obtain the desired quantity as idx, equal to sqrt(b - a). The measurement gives 1.40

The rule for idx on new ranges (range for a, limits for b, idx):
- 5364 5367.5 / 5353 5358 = 0.79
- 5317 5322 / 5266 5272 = 1.36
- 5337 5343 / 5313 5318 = 1.06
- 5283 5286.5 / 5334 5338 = 0.30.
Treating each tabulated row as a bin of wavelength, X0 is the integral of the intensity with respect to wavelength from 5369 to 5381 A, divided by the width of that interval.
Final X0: 28.3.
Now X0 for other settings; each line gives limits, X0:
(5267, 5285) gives 23.8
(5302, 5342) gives 26.2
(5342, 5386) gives 26.8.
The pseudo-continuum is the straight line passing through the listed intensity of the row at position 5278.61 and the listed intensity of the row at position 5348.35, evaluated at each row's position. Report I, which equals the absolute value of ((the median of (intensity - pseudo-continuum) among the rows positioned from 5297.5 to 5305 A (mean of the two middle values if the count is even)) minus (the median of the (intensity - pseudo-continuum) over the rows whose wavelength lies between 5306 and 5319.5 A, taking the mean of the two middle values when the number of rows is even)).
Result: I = 2.9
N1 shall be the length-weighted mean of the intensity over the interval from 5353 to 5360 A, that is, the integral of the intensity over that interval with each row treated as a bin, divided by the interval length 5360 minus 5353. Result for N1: 26.4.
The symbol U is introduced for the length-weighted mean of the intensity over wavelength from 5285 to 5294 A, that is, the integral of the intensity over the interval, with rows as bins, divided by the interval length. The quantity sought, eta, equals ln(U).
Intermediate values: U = 25.9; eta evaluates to 3.25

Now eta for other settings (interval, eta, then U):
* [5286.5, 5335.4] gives 3.25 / 25.7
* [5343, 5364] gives 3.27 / 26.4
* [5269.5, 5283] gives 3.17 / 23.8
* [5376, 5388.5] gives 3.34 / 28.2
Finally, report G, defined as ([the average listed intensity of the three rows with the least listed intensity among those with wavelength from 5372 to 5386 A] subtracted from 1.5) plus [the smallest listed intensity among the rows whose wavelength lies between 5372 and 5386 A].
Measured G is 1.14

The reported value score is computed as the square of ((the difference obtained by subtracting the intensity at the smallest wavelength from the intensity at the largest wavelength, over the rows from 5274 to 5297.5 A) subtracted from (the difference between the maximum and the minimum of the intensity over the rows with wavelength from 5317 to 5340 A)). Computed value 77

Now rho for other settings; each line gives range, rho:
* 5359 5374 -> 12.5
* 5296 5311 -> 14.0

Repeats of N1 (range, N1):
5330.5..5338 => 26.8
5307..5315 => 27.6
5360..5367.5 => 25.1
